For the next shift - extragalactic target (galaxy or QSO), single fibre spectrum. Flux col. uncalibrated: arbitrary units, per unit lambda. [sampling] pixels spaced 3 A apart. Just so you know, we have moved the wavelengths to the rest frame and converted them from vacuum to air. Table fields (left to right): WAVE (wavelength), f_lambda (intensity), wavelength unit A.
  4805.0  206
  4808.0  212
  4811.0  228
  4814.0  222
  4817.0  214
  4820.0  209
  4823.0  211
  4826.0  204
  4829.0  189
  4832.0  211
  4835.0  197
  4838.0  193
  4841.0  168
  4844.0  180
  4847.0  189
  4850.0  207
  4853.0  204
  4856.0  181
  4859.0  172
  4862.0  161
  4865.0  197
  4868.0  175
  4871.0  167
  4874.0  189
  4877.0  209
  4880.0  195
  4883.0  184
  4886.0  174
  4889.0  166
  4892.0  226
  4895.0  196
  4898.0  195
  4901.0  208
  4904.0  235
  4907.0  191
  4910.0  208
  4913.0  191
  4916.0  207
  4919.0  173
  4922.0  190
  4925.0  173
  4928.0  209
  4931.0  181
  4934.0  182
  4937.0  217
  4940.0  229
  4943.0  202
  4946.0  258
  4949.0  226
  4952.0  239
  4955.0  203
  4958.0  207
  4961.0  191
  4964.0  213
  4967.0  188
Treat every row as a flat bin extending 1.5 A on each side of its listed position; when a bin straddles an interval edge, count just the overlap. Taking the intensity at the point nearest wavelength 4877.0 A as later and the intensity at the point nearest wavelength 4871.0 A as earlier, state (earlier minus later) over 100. -0.42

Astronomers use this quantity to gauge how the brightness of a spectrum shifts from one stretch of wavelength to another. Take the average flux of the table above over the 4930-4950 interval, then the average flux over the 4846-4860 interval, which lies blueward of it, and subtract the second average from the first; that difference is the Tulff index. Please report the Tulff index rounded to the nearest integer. 23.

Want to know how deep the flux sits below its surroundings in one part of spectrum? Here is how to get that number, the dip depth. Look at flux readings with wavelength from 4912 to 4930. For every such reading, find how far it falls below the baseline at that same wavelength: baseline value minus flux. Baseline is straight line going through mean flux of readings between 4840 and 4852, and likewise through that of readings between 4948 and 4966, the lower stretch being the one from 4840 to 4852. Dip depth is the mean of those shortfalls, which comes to 13.9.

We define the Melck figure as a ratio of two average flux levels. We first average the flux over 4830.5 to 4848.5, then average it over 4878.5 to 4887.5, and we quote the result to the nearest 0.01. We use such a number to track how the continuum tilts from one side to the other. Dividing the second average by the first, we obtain 0.97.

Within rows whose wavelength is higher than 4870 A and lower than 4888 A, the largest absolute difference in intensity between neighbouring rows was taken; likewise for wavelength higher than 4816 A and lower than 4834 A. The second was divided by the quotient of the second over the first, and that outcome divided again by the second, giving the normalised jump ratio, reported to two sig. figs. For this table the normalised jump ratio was 1.0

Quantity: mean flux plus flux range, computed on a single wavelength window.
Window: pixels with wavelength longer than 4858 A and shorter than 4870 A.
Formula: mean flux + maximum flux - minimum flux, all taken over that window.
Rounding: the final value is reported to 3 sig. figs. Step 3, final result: 212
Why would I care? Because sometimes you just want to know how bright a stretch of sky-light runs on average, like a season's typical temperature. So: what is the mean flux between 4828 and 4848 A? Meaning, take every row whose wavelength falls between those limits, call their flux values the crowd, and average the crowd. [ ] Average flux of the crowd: 190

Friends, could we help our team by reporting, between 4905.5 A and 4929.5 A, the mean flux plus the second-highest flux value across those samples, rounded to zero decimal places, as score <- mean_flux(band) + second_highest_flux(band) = 401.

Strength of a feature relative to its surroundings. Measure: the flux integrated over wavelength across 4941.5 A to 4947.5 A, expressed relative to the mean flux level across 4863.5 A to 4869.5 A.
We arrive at 7.4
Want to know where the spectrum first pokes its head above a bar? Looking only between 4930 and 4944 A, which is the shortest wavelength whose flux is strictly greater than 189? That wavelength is 4937.0 A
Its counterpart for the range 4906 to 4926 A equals 4907.0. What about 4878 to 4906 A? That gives 4880.0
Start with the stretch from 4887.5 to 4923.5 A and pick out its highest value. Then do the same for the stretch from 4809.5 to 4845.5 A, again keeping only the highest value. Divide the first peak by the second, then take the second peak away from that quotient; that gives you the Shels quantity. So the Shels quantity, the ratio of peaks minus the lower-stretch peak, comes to -227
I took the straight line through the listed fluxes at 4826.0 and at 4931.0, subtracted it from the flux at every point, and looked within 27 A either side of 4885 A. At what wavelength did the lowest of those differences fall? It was 4862.0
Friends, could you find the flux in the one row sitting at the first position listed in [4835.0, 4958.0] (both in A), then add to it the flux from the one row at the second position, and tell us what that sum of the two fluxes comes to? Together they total 404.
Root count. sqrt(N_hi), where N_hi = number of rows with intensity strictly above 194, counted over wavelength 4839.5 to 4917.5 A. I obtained 3.5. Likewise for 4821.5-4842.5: 2.0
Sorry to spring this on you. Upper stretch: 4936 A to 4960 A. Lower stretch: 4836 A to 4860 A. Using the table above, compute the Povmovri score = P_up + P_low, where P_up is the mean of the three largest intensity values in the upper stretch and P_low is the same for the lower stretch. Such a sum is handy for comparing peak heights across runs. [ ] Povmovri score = 443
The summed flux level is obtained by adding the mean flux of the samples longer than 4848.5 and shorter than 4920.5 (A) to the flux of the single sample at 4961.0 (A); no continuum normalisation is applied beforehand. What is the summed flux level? 383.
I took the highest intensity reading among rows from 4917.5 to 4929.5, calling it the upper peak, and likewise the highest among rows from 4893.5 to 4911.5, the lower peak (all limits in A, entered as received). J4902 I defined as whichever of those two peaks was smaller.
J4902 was 209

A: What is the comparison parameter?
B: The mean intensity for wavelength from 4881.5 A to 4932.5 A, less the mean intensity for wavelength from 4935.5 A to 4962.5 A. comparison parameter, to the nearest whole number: -25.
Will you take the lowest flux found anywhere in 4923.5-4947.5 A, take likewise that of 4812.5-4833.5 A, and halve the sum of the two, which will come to 181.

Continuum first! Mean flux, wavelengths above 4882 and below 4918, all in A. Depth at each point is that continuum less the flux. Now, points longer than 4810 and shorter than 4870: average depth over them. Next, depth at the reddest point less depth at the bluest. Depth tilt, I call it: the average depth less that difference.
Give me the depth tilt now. -50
